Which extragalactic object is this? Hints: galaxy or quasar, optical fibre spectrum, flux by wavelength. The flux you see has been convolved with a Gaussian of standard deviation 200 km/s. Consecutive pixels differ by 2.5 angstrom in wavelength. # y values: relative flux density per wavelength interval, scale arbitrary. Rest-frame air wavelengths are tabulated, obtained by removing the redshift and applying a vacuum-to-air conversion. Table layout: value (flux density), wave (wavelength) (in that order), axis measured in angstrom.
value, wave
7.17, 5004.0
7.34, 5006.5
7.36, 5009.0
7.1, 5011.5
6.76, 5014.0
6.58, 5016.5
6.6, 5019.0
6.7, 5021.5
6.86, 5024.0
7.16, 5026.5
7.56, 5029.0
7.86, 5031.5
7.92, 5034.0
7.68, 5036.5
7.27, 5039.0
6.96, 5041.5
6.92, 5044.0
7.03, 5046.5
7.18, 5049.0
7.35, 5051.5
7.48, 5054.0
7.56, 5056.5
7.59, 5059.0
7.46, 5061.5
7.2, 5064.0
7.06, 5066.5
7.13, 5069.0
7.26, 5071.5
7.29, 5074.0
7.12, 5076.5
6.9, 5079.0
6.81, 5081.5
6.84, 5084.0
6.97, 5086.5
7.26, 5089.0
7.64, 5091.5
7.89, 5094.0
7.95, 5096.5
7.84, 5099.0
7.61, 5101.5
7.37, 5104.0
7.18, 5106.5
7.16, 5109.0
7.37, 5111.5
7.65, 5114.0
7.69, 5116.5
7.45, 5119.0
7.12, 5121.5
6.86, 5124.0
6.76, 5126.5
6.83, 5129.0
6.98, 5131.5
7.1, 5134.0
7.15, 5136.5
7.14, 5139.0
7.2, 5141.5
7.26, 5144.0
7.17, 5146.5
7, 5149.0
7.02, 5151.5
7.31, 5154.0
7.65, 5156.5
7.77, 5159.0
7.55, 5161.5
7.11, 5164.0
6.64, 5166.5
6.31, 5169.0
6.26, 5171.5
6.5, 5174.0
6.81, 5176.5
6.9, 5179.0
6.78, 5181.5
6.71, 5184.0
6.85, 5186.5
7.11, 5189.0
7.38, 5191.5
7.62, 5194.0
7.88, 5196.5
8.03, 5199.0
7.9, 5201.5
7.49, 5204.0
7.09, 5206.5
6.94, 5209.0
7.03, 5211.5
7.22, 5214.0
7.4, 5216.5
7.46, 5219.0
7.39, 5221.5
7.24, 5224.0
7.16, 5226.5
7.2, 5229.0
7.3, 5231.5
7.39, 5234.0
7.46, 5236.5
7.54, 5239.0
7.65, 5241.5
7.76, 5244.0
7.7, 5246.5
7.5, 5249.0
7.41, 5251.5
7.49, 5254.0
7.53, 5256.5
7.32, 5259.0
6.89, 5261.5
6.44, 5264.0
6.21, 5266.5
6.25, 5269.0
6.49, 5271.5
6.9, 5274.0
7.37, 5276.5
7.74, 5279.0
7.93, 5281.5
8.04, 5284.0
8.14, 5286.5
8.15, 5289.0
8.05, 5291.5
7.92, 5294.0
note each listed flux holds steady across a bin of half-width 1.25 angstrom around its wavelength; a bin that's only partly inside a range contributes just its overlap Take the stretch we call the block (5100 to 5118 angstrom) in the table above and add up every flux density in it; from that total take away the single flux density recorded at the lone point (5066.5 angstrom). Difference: 45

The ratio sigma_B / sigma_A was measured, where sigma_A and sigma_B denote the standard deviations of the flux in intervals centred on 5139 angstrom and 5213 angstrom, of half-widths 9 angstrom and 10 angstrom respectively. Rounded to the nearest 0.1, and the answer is 2.4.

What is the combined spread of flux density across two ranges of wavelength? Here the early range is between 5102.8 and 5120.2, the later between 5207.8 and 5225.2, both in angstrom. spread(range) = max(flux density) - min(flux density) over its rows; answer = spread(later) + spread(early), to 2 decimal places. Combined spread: 1.05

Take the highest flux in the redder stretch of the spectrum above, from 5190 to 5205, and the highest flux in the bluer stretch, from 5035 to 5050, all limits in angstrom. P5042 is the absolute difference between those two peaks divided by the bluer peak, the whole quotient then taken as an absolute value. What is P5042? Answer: 0.05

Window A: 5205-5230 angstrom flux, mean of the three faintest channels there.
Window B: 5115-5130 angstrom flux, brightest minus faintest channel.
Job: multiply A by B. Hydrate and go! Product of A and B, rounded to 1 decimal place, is 6.5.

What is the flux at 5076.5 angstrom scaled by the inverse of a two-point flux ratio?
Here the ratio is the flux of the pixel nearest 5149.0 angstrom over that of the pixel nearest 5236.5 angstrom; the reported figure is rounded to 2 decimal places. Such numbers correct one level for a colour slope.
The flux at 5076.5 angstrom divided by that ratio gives 7.59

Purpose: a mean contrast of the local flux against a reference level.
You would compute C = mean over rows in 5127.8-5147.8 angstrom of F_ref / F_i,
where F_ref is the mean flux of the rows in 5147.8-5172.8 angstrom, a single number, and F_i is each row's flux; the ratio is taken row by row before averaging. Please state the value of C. 0.994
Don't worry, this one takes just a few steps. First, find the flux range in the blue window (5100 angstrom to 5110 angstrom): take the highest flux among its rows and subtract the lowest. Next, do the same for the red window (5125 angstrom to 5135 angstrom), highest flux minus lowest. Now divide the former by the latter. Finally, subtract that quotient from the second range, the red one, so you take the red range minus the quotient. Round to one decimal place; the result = -1.0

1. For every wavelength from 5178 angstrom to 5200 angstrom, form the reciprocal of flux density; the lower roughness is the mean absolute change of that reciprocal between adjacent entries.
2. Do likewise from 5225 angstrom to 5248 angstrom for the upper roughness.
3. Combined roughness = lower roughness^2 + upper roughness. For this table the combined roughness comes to 0.0015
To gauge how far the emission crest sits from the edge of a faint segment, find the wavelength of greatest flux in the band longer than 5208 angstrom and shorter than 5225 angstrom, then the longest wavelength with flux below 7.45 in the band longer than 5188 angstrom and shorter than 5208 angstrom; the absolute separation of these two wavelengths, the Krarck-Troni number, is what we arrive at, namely 12.5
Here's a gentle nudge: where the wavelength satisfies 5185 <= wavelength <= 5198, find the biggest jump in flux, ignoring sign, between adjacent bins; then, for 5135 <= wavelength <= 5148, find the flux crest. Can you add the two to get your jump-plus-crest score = 7.5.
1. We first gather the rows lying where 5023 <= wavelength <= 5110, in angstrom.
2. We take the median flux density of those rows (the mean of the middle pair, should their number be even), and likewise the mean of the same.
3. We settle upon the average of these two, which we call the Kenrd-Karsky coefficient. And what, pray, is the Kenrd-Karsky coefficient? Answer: 7.29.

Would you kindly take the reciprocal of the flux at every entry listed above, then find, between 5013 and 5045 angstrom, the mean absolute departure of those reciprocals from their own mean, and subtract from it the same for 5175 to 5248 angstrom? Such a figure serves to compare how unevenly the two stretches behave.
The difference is 0.0023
